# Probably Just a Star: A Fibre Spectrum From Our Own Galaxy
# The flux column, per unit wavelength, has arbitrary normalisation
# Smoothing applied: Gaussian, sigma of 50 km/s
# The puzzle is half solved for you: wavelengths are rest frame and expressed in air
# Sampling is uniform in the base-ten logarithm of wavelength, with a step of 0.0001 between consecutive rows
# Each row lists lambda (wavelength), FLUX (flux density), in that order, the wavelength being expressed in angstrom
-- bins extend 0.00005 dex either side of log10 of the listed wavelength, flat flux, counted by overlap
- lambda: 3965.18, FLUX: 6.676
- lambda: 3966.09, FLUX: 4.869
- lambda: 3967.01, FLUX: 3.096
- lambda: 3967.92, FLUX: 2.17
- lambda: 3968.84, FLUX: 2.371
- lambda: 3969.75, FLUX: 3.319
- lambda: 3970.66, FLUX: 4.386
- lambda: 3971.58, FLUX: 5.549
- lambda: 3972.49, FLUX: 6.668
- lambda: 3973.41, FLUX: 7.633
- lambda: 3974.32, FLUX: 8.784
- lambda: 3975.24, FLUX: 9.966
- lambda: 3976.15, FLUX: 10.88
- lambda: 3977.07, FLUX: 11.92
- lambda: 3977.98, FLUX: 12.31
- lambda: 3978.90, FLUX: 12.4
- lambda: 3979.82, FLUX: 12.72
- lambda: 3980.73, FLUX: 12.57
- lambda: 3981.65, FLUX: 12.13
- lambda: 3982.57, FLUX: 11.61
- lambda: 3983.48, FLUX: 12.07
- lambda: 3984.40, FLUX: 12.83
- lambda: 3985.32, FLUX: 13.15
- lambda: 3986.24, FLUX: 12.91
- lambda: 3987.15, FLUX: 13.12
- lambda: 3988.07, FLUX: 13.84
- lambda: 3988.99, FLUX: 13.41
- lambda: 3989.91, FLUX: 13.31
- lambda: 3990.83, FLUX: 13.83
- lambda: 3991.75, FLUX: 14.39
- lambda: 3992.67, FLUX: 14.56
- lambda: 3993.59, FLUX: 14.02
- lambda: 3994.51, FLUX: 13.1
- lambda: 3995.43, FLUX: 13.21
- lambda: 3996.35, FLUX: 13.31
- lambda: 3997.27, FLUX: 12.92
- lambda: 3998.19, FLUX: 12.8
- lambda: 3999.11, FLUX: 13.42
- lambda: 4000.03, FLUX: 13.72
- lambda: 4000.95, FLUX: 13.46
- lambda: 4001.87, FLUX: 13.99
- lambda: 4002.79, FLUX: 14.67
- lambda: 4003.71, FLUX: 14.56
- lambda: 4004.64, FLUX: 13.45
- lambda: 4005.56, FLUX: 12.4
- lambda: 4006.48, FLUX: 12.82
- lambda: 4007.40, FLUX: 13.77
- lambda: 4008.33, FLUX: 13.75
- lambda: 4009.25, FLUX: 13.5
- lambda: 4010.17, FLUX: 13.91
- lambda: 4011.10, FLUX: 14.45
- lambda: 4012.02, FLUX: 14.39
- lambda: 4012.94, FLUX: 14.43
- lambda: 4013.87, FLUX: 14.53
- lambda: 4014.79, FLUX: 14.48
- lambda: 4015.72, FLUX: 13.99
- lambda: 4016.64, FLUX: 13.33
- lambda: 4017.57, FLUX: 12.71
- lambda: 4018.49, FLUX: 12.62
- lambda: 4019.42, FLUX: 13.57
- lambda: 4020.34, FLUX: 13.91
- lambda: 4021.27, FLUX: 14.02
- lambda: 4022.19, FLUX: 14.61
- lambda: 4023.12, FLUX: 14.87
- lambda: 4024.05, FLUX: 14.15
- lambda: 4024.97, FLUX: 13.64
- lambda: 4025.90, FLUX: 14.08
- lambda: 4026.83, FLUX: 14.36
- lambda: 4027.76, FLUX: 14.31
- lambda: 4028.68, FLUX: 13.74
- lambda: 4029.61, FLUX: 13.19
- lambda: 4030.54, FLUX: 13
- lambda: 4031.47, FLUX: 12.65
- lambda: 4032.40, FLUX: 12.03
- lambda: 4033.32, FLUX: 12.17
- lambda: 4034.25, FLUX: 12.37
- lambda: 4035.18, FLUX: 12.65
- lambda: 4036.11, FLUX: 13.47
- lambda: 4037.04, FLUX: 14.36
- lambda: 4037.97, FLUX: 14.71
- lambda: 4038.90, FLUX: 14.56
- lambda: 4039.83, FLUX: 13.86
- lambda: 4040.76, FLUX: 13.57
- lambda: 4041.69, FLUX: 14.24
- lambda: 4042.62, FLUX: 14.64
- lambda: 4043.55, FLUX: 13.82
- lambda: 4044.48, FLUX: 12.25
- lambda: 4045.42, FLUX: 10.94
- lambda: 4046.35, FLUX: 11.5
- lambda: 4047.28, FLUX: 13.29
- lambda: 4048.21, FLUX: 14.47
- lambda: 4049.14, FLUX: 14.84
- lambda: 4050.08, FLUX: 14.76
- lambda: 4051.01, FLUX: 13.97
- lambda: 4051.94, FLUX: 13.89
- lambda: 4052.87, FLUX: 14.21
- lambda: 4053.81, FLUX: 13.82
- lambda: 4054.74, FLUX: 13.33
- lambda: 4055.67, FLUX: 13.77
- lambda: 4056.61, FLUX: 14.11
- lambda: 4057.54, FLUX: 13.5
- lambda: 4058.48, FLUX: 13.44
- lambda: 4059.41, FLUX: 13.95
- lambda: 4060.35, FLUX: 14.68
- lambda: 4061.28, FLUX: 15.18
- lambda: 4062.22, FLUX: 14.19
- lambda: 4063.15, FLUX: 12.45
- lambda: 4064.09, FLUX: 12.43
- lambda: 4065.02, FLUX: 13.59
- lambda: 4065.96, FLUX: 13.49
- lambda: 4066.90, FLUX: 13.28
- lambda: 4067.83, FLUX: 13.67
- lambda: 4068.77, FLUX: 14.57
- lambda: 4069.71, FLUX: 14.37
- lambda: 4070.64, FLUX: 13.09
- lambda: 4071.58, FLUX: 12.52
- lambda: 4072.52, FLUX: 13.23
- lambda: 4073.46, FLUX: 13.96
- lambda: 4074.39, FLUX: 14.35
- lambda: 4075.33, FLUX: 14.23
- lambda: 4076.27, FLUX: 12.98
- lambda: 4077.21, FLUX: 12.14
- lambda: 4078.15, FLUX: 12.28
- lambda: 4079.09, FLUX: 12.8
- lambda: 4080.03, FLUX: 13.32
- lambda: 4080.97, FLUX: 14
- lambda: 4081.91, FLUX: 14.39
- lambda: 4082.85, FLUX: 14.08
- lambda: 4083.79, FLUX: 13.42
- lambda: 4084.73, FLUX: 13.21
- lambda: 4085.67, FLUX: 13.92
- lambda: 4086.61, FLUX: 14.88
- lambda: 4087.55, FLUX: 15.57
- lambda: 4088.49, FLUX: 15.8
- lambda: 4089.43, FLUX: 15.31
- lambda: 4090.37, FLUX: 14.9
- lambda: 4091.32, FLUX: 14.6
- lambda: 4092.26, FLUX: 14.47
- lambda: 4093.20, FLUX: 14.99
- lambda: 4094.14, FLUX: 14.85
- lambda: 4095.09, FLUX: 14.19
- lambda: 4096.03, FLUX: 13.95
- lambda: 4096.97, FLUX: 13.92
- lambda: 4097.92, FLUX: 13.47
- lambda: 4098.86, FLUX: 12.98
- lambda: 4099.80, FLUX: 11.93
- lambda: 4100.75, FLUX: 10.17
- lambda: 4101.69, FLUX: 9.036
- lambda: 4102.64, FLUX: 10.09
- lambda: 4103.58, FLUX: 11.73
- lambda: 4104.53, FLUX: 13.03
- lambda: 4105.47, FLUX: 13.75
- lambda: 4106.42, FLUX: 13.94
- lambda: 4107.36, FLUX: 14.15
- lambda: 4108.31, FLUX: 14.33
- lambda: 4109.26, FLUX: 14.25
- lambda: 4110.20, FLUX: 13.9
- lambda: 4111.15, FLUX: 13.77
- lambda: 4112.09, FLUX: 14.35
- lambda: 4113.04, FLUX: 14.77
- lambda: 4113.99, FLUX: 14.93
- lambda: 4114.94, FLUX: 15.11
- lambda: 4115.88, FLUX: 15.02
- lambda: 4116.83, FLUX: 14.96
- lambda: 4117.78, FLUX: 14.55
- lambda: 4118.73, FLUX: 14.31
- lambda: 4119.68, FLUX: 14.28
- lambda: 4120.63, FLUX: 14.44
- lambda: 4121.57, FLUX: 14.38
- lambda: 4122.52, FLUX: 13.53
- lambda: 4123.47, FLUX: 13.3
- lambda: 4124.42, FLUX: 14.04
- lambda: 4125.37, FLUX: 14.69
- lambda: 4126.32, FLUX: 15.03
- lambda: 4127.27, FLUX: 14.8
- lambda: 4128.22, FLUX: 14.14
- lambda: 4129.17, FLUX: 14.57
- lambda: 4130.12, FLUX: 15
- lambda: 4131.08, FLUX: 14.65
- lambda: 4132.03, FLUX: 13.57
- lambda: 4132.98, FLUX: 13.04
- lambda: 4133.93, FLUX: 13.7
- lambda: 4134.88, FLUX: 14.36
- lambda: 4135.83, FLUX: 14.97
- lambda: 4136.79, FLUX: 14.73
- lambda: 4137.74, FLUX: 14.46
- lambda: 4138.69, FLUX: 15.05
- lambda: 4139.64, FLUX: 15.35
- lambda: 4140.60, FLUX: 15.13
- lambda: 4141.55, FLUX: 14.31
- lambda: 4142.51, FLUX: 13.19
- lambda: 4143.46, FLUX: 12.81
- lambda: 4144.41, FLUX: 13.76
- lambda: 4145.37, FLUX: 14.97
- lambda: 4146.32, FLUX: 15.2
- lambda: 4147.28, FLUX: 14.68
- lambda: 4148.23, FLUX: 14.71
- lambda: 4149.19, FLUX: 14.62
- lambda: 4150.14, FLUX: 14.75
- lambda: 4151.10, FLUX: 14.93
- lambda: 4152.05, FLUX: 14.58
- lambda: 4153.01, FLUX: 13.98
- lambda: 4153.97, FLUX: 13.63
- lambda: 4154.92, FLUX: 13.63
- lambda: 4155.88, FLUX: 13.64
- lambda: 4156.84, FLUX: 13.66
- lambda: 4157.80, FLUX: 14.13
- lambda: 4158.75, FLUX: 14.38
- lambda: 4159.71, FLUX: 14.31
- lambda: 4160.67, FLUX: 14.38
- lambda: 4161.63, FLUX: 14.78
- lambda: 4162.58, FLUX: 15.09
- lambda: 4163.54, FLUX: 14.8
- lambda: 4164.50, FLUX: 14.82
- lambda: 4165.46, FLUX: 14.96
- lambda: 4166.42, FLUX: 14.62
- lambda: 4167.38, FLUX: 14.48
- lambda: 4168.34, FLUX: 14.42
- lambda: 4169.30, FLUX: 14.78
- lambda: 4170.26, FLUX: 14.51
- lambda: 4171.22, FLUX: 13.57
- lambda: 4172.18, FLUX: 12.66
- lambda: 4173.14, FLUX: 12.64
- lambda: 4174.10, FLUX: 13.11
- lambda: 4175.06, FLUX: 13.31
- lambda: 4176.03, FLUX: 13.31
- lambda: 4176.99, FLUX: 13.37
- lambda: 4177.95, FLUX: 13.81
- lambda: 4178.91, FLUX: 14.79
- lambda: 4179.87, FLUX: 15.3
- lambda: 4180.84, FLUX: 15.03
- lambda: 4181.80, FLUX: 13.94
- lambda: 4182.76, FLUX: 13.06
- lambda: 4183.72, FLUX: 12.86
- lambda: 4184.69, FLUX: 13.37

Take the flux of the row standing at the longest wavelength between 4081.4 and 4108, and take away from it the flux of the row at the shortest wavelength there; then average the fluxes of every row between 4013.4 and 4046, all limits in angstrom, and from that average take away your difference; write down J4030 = 13.8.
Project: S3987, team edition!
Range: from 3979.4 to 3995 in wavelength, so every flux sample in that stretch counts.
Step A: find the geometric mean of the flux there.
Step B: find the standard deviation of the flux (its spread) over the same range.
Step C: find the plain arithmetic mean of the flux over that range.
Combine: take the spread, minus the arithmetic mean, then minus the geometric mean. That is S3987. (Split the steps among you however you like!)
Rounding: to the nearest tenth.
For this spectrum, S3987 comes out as -25.5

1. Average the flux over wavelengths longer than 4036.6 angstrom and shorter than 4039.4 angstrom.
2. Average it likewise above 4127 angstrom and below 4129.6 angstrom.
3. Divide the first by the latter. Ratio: 1.00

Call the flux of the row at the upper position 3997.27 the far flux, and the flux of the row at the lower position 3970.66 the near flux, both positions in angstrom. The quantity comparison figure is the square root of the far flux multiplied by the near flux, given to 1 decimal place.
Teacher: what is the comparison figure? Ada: 7.5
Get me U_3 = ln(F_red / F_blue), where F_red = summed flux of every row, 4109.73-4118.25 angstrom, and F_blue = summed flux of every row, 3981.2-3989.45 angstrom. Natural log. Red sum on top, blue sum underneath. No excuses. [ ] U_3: 0.13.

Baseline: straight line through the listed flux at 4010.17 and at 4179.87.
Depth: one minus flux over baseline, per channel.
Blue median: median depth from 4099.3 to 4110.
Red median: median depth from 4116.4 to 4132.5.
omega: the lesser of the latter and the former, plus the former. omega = 0.14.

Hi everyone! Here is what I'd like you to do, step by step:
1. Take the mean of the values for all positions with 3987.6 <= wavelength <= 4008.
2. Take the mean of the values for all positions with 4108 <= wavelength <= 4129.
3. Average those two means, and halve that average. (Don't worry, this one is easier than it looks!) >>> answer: 7.00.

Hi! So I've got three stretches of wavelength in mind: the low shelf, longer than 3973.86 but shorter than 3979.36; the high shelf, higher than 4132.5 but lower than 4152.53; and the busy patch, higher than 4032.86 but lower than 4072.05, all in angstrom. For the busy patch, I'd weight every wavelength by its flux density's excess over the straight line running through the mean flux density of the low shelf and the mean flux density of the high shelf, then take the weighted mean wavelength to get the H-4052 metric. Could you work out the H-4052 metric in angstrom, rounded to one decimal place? 4050.7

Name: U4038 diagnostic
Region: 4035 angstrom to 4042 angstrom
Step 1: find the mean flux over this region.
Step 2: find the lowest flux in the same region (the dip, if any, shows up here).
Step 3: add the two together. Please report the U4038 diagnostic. 26.6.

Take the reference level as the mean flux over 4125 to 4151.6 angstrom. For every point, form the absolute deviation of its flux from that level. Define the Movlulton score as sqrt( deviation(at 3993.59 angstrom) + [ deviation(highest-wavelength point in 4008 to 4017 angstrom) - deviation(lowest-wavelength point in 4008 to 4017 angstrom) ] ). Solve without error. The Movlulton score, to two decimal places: 0.93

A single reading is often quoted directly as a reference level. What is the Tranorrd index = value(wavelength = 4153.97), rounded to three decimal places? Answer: 13.630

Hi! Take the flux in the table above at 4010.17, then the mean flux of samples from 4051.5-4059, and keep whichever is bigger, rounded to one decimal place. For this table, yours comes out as 13.9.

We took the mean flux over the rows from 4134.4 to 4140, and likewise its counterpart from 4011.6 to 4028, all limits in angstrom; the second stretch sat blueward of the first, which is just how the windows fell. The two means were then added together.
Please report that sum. 28.8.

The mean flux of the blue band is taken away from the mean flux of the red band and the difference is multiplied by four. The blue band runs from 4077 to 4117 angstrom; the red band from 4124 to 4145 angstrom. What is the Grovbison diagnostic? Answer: 2.4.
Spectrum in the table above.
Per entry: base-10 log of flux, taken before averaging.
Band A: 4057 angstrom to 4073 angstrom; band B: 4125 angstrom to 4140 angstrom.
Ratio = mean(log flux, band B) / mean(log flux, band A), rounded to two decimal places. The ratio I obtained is 1.02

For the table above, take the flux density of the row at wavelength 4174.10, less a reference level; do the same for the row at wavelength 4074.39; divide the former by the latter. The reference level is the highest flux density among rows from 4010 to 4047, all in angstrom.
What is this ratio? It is 3.4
